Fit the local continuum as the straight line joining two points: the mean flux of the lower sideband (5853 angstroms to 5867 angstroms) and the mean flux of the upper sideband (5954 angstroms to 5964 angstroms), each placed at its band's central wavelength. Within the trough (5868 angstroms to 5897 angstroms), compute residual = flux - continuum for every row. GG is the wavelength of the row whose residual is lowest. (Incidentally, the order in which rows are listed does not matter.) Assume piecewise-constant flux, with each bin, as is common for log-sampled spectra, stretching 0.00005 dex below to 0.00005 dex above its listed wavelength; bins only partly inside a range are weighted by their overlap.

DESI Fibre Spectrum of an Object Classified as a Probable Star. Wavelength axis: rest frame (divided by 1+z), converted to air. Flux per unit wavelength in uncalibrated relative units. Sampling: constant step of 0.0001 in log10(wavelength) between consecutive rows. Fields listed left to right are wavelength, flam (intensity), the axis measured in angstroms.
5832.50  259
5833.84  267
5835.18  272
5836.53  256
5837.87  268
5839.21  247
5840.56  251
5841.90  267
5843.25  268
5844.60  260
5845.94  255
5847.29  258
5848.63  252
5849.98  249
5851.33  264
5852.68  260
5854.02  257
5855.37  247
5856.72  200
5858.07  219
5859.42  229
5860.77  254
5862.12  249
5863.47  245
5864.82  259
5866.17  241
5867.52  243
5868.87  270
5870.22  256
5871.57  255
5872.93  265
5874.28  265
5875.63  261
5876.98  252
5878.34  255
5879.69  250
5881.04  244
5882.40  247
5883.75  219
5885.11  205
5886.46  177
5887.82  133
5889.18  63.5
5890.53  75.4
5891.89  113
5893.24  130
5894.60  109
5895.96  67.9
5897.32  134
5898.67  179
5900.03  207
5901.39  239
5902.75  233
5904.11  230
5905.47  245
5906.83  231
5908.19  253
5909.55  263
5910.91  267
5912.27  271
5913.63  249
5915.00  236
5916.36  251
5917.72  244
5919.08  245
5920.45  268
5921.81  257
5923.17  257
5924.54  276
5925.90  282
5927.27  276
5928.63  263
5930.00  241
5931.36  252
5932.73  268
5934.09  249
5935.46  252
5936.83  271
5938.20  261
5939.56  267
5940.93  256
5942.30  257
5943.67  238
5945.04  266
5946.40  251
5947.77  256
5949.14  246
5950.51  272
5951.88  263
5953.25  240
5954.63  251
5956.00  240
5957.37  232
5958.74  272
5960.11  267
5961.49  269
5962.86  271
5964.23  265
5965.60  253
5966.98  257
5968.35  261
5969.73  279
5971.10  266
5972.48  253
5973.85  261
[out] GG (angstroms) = 5889.18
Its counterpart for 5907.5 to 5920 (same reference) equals 5915.00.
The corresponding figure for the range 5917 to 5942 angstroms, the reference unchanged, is 5930.00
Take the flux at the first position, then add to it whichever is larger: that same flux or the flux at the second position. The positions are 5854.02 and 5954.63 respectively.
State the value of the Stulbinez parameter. 514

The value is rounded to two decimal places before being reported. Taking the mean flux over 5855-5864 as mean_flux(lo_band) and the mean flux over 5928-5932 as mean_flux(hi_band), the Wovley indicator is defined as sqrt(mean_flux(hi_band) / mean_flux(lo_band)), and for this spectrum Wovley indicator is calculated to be 1.04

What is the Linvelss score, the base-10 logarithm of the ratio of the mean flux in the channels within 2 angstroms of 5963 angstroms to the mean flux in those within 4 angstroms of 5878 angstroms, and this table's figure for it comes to 0.02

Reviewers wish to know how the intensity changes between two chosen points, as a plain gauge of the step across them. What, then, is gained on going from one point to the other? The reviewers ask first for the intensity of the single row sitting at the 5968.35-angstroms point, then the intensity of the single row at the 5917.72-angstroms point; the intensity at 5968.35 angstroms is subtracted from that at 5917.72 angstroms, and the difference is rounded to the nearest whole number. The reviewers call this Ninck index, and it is -17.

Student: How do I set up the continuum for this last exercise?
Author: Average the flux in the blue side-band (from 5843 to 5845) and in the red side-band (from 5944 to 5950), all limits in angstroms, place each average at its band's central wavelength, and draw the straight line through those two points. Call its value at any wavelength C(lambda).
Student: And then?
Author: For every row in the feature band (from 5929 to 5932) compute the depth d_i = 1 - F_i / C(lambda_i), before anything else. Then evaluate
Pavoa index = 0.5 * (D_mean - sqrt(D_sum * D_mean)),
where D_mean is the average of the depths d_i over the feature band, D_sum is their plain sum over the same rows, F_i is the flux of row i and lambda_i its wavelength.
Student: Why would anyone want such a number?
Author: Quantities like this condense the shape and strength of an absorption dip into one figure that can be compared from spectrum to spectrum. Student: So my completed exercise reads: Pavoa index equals -0.008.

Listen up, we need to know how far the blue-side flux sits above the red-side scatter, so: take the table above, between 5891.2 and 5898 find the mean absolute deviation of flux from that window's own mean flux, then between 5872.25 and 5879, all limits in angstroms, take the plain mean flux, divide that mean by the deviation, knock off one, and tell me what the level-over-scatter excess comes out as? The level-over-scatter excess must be 14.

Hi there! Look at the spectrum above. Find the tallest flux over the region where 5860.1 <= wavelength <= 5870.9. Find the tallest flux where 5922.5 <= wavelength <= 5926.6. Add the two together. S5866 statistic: 552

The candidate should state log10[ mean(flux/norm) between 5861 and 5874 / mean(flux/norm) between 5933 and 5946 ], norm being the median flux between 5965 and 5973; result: -0.006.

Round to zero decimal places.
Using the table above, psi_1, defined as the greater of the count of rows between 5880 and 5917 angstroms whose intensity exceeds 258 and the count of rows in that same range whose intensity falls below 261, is 24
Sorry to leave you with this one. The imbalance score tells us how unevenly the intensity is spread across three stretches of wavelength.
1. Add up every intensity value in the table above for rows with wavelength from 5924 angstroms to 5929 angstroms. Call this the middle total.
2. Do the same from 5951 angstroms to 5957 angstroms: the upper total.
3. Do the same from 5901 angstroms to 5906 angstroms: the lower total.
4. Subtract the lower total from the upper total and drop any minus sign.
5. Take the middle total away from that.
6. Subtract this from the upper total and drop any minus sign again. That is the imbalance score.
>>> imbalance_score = 2044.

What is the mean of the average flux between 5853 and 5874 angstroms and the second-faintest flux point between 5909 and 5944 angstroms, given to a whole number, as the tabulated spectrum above 242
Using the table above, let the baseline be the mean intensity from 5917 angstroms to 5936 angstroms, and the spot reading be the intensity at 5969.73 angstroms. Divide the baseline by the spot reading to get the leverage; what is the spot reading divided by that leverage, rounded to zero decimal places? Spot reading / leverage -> 300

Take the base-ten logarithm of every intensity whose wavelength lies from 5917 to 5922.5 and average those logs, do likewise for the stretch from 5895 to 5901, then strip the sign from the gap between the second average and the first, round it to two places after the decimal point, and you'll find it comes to 0.27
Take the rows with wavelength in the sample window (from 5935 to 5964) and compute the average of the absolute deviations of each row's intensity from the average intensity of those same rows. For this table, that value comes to 10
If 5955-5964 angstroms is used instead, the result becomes 15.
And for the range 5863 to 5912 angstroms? 52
